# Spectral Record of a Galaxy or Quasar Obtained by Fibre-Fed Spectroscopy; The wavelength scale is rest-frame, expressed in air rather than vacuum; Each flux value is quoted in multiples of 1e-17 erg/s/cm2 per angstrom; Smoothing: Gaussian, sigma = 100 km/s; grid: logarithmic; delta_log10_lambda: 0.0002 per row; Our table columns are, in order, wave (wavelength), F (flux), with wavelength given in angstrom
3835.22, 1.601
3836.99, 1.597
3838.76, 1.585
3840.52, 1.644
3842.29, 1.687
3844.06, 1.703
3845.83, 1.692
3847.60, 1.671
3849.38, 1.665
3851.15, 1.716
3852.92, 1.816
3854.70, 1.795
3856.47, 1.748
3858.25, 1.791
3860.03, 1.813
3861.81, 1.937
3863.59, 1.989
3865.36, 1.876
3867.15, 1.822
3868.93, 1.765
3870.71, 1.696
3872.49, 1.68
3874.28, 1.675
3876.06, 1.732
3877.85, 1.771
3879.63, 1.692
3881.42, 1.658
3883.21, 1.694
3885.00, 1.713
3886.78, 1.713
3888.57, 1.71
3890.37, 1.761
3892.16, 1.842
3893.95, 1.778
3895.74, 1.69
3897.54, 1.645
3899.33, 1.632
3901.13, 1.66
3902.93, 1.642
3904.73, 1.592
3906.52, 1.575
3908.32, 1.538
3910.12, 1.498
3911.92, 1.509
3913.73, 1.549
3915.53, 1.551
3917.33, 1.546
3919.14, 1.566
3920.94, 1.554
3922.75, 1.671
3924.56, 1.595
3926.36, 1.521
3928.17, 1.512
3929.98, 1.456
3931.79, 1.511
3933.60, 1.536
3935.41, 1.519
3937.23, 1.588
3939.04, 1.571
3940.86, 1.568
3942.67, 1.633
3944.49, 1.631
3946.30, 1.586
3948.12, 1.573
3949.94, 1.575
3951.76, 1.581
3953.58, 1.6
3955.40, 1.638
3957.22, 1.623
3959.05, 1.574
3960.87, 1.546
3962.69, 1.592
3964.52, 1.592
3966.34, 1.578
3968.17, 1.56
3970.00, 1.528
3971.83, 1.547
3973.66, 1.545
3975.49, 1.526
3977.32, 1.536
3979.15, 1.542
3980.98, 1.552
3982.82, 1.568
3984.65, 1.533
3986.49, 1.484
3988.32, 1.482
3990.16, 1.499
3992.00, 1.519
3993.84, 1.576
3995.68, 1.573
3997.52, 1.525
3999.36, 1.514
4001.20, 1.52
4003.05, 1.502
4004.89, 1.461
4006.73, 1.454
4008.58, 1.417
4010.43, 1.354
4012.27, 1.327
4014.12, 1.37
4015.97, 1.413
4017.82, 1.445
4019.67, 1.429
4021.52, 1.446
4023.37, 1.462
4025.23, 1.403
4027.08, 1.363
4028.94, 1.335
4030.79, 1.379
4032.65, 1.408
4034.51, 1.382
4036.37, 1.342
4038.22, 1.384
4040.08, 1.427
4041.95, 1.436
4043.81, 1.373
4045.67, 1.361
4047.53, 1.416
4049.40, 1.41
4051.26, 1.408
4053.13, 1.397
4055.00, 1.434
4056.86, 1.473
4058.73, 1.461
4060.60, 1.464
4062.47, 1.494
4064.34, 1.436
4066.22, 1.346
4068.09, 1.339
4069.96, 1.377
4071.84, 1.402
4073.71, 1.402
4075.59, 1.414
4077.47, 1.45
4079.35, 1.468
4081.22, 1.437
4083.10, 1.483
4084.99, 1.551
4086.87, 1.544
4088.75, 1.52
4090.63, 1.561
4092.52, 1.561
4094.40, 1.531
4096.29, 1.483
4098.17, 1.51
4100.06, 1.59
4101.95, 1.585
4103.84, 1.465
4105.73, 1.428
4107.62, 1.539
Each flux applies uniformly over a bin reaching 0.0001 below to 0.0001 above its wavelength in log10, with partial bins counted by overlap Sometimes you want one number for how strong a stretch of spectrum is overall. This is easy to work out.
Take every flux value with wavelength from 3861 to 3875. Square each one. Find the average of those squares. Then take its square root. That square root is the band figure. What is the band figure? 1.81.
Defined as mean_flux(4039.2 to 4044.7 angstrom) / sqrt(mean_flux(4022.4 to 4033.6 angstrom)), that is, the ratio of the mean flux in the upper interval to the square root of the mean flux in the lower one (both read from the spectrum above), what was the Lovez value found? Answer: 1.20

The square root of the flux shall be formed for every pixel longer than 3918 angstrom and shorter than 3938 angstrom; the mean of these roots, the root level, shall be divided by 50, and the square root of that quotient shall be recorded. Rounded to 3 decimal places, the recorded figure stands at 0.158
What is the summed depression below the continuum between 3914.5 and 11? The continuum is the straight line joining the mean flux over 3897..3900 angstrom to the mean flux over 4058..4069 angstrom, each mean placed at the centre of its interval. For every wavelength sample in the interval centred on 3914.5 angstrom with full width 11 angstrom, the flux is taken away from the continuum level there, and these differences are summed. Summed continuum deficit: 0.5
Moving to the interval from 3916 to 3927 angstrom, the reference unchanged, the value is 0.2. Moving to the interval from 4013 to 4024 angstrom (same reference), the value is 0.3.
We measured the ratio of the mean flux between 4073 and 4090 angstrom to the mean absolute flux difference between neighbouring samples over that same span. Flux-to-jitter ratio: 49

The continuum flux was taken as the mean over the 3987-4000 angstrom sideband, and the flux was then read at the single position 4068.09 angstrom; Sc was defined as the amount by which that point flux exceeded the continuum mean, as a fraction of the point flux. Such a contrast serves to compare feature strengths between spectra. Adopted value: -0.140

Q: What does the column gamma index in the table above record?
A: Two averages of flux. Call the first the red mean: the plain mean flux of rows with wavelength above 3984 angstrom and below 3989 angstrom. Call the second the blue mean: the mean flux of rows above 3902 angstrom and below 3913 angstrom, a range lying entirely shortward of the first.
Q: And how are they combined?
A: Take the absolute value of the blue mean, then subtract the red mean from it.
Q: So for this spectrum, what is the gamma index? 0.06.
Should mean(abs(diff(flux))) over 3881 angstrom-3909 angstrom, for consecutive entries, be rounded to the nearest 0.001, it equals 0.037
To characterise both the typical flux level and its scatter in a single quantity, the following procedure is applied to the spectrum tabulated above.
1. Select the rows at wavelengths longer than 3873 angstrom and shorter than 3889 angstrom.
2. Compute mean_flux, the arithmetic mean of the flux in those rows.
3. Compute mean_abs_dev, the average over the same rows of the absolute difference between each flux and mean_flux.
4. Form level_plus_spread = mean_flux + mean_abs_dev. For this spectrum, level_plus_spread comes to 1.73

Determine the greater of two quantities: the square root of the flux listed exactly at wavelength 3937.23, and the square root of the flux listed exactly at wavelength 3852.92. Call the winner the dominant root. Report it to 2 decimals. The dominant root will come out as 1.35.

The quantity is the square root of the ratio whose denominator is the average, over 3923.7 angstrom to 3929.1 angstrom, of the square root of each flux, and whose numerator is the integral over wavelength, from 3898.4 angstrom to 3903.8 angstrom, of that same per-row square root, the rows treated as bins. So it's 2.36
